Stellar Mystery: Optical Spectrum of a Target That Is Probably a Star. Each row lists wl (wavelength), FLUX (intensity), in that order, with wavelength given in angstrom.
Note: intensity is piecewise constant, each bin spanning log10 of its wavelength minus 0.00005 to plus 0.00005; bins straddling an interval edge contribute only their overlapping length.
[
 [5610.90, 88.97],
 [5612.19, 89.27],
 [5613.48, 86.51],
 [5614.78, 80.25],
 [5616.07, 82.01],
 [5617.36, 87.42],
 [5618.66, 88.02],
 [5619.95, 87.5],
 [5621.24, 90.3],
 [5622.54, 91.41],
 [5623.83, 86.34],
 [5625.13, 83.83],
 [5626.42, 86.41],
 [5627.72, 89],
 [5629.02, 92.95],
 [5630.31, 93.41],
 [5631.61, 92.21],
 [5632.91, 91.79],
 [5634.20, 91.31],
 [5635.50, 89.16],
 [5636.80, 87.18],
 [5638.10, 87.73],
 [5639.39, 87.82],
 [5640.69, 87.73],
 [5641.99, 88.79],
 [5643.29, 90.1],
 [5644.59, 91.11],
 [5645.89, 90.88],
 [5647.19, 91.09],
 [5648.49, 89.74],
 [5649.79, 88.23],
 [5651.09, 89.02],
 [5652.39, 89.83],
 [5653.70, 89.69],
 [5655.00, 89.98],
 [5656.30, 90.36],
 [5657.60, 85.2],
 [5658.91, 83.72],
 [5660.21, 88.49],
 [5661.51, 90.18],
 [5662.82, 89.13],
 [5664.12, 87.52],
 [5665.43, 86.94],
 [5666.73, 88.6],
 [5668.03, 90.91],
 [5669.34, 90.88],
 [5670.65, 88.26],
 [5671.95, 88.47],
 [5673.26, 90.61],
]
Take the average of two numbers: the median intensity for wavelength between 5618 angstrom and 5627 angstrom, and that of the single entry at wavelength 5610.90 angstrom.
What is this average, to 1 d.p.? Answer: 88.2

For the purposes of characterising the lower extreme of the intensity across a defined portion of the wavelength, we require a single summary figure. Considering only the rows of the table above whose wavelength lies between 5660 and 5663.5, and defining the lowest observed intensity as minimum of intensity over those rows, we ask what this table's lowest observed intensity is 88.49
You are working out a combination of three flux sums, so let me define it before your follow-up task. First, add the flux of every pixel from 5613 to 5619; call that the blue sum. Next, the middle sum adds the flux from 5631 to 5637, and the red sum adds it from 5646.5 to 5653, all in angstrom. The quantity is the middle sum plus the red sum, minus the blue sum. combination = 475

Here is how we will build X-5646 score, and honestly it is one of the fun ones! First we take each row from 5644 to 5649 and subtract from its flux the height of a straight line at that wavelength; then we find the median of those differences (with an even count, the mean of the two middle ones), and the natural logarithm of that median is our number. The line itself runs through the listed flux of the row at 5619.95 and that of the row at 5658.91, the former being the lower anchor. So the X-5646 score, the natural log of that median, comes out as 1.78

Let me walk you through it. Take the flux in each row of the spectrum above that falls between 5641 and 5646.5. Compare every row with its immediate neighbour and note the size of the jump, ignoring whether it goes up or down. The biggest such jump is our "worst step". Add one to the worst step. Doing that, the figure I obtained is 2.3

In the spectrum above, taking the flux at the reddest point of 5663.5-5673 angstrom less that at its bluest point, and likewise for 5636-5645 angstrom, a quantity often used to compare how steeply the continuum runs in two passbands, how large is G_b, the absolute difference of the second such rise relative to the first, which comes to 3.0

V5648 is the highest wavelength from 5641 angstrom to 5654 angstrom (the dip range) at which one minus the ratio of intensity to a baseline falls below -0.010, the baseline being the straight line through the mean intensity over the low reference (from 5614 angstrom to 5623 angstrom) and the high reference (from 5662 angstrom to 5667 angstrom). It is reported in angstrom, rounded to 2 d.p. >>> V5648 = 5653.70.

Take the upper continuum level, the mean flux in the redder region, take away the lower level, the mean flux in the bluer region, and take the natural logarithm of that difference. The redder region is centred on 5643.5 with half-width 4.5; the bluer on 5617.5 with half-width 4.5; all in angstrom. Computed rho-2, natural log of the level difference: 1.3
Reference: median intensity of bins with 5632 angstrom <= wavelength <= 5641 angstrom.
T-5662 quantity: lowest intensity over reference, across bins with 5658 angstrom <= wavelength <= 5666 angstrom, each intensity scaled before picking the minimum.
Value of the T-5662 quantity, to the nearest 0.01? 0.95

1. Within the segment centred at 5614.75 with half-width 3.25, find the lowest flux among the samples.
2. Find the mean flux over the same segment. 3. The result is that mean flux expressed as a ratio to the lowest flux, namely 1.06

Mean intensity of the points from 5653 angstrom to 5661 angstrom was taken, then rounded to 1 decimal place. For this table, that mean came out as 87.9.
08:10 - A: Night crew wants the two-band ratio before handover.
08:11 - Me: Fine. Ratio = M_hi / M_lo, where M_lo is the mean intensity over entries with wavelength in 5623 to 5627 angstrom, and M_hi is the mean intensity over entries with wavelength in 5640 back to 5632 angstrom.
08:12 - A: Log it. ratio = 1.04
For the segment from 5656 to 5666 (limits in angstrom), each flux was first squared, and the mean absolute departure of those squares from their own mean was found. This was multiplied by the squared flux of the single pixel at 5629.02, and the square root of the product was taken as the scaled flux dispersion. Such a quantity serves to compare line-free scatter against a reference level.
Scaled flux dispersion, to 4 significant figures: 1671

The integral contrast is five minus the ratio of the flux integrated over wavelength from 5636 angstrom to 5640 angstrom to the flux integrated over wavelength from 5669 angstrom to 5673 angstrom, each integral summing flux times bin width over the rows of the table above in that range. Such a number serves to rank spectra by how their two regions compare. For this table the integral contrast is 4.02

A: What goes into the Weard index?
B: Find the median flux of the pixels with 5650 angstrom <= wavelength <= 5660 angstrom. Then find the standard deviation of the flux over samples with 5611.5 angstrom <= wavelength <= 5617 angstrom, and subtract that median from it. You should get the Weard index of -86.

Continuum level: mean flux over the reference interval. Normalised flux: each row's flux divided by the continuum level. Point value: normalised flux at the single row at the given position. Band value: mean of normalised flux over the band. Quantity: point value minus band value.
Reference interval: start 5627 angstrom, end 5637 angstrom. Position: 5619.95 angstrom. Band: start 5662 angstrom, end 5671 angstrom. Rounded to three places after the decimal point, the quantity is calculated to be -0.015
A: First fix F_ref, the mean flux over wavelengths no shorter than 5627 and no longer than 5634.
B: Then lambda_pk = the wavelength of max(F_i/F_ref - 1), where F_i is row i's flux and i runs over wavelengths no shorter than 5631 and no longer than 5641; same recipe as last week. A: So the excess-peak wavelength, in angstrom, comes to 5631.61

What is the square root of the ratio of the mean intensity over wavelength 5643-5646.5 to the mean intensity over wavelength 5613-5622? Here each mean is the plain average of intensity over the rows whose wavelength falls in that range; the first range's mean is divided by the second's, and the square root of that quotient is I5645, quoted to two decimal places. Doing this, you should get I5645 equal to 1.03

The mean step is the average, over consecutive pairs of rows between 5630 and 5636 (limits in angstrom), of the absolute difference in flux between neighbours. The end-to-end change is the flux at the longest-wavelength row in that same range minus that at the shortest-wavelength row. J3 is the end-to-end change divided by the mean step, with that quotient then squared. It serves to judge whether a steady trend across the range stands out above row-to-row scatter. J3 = 16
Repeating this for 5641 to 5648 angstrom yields 11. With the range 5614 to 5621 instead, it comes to 12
